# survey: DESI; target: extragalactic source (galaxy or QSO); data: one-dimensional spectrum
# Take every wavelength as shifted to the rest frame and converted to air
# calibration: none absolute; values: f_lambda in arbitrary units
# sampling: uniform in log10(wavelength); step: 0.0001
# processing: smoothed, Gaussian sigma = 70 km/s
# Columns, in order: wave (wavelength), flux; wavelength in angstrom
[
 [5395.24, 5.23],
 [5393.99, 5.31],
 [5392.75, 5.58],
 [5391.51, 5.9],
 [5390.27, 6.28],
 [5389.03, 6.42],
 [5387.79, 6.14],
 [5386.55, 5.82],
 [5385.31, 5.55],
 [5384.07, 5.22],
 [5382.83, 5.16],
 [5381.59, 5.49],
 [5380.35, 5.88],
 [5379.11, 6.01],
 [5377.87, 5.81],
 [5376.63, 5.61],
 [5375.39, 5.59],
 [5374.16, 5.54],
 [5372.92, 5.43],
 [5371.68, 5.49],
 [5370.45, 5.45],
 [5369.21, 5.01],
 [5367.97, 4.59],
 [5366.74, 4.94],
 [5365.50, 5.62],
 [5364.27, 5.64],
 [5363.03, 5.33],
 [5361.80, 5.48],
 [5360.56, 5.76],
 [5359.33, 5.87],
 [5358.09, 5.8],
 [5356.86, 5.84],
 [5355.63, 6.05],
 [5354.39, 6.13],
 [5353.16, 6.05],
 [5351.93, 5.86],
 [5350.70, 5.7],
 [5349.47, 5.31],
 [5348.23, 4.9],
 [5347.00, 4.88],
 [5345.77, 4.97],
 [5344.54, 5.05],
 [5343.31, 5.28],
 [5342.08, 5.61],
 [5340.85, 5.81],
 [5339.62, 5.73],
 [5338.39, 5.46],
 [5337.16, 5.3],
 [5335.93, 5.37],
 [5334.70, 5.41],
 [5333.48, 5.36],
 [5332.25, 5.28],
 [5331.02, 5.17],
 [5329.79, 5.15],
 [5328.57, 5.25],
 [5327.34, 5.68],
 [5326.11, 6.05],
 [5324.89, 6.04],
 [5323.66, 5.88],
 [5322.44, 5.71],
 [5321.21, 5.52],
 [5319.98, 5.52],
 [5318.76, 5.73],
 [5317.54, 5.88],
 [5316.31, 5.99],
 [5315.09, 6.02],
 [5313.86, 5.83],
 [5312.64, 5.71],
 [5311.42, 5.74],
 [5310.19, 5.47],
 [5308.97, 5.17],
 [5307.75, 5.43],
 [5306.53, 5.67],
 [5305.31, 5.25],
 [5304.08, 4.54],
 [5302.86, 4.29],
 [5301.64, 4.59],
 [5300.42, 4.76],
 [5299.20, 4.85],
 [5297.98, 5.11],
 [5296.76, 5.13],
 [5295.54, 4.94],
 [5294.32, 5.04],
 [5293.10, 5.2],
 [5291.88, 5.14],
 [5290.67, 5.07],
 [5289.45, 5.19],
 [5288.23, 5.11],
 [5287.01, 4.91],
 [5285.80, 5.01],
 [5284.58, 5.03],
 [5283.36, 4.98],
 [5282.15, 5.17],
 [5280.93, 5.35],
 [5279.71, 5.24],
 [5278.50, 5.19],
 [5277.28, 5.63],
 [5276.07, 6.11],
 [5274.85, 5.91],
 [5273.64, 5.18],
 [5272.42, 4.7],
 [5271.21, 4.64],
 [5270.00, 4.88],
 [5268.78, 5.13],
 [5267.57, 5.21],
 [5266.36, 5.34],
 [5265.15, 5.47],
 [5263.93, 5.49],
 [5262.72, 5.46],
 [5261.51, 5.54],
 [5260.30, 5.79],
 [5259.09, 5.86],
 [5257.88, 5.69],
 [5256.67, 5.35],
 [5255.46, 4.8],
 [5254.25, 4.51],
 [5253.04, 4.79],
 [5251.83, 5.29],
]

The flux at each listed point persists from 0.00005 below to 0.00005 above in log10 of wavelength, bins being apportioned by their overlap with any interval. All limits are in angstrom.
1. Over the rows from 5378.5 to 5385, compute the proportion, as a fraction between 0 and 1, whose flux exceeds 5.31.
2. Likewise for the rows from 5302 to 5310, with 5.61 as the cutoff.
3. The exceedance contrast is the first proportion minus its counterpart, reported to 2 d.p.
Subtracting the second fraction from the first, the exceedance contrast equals 0.43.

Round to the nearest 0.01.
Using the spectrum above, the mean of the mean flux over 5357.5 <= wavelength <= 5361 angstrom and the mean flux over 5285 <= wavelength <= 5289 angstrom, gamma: 5.41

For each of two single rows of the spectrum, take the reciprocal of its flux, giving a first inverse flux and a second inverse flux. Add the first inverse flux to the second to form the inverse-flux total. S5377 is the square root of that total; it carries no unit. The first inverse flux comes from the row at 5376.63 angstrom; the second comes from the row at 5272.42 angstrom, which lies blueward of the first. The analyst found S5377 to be 0.63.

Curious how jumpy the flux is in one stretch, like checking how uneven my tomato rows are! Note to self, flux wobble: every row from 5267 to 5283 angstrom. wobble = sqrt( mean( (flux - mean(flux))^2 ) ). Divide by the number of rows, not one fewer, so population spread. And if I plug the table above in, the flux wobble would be 0.409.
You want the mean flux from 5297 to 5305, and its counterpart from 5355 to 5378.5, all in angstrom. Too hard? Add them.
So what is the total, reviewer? 10.2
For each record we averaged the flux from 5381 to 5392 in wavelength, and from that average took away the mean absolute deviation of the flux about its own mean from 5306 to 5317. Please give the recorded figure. 5.57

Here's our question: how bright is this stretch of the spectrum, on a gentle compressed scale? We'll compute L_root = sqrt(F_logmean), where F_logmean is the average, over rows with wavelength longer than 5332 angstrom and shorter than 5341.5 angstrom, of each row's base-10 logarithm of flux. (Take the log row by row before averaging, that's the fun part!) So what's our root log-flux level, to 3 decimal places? 0.859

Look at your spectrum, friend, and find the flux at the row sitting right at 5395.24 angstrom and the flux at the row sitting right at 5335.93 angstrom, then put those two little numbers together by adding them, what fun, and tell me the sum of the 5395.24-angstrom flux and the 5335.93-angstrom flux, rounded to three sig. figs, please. 10.6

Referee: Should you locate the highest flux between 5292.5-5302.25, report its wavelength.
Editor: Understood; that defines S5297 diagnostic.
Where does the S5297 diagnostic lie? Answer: 5293.10 angstrom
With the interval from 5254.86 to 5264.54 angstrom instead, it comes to 5259.09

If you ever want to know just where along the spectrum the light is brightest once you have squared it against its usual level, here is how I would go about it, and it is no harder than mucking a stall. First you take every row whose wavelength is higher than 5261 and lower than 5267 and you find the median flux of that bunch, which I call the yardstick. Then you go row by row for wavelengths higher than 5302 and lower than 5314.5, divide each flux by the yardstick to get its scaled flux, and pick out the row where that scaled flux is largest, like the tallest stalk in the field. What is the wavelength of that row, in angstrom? 5313.86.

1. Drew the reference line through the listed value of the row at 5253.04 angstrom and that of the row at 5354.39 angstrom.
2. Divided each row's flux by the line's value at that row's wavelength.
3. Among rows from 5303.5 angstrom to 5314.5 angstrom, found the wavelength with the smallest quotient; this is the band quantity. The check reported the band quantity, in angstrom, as 5304.08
